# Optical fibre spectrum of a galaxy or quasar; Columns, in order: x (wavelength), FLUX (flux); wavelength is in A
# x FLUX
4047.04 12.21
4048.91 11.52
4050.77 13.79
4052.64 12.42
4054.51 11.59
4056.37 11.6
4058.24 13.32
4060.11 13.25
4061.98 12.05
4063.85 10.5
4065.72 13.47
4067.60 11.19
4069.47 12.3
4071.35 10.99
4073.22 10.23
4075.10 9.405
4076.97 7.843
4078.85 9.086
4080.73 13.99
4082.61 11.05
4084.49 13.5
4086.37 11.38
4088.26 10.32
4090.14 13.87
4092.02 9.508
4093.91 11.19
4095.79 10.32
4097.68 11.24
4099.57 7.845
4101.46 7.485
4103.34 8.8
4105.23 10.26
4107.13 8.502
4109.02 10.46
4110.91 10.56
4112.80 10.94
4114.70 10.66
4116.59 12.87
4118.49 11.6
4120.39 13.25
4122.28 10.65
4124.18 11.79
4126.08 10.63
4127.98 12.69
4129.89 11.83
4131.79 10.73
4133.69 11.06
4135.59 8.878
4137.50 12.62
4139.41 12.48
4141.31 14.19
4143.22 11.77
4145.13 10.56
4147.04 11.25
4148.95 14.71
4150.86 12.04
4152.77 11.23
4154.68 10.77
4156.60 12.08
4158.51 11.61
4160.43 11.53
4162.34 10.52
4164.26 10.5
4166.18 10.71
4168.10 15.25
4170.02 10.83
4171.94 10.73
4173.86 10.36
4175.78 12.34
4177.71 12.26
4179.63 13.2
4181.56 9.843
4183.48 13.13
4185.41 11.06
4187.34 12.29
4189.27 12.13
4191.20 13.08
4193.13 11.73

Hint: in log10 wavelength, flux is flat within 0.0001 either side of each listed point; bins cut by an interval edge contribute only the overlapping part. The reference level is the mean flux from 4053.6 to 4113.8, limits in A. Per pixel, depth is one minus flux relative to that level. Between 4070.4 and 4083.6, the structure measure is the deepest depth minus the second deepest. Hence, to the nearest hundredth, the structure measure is 0.11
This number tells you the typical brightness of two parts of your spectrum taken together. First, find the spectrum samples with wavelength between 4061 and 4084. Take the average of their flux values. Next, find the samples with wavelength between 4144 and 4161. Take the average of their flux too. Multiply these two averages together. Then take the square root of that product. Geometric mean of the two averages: 11.4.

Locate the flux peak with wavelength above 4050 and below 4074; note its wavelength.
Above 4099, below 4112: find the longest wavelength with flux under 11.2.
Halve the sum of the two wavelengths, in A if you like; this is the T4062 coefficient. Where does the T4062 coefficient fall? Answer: 4080.8 A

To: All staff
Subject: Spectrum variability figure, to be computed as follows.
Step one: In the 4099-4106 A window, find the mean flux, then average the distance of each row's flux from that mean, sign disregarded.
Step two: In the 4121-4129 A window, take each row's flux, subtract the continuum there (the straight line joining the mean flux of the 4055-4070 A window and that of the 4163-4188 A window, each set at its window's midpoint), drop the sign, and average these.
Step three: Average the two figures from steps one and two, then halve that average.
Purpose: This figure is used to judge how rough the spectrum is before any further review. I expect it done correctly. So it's 0.45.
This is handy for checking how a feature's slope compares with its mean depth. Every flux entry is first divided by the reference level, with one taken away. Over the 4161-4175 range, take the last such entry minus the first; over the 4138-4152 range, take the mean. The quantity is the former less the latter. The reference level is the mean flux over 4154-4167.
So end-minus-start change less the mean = -0.13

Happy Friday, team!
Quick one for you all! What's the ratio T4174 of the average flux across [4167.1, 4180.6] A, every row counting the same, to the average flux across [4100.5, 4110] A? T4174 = 1.33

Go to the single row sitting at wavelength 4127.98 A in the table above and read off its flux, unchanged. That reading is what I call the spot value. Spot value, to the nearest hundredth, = 12.69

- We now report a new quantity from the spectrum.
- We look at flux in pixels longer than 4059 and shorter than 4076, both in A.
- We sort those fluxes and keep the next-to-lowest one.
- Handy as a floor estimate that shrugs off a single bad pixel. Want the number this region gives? 10.23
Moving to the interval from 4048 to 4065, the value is 11.52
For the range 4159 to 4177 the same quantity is 10.5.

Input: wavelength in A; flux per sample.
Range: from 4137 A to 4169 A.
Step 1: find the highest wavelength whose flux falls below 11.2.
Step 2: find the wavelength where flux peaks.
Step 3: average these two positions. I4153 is 4167.1 A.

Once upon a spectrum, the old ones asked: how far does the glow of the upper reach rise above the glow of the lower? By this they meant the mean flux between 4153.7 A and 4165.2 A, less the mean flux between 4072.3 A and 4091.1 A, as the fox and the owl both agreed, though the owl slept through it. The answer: 0.10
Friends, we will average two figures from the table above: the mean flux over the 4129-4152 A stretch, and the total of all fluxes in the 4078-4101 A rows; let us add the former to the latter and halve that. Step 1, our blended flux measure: 72.57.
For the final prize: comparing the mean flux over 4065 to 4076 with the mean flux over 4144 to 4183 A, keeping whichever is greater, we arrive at 11.6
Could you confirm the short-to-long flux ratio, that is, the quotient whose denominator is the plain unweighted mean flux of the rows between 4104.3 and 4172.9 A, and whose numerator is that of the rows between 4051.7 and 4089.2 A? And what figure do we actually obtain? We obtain 1.00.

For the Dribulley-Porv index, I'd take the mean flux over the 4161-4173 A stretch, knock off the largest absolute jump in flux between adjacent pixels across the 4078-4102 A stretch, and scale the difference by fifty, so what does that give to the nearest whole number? 326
